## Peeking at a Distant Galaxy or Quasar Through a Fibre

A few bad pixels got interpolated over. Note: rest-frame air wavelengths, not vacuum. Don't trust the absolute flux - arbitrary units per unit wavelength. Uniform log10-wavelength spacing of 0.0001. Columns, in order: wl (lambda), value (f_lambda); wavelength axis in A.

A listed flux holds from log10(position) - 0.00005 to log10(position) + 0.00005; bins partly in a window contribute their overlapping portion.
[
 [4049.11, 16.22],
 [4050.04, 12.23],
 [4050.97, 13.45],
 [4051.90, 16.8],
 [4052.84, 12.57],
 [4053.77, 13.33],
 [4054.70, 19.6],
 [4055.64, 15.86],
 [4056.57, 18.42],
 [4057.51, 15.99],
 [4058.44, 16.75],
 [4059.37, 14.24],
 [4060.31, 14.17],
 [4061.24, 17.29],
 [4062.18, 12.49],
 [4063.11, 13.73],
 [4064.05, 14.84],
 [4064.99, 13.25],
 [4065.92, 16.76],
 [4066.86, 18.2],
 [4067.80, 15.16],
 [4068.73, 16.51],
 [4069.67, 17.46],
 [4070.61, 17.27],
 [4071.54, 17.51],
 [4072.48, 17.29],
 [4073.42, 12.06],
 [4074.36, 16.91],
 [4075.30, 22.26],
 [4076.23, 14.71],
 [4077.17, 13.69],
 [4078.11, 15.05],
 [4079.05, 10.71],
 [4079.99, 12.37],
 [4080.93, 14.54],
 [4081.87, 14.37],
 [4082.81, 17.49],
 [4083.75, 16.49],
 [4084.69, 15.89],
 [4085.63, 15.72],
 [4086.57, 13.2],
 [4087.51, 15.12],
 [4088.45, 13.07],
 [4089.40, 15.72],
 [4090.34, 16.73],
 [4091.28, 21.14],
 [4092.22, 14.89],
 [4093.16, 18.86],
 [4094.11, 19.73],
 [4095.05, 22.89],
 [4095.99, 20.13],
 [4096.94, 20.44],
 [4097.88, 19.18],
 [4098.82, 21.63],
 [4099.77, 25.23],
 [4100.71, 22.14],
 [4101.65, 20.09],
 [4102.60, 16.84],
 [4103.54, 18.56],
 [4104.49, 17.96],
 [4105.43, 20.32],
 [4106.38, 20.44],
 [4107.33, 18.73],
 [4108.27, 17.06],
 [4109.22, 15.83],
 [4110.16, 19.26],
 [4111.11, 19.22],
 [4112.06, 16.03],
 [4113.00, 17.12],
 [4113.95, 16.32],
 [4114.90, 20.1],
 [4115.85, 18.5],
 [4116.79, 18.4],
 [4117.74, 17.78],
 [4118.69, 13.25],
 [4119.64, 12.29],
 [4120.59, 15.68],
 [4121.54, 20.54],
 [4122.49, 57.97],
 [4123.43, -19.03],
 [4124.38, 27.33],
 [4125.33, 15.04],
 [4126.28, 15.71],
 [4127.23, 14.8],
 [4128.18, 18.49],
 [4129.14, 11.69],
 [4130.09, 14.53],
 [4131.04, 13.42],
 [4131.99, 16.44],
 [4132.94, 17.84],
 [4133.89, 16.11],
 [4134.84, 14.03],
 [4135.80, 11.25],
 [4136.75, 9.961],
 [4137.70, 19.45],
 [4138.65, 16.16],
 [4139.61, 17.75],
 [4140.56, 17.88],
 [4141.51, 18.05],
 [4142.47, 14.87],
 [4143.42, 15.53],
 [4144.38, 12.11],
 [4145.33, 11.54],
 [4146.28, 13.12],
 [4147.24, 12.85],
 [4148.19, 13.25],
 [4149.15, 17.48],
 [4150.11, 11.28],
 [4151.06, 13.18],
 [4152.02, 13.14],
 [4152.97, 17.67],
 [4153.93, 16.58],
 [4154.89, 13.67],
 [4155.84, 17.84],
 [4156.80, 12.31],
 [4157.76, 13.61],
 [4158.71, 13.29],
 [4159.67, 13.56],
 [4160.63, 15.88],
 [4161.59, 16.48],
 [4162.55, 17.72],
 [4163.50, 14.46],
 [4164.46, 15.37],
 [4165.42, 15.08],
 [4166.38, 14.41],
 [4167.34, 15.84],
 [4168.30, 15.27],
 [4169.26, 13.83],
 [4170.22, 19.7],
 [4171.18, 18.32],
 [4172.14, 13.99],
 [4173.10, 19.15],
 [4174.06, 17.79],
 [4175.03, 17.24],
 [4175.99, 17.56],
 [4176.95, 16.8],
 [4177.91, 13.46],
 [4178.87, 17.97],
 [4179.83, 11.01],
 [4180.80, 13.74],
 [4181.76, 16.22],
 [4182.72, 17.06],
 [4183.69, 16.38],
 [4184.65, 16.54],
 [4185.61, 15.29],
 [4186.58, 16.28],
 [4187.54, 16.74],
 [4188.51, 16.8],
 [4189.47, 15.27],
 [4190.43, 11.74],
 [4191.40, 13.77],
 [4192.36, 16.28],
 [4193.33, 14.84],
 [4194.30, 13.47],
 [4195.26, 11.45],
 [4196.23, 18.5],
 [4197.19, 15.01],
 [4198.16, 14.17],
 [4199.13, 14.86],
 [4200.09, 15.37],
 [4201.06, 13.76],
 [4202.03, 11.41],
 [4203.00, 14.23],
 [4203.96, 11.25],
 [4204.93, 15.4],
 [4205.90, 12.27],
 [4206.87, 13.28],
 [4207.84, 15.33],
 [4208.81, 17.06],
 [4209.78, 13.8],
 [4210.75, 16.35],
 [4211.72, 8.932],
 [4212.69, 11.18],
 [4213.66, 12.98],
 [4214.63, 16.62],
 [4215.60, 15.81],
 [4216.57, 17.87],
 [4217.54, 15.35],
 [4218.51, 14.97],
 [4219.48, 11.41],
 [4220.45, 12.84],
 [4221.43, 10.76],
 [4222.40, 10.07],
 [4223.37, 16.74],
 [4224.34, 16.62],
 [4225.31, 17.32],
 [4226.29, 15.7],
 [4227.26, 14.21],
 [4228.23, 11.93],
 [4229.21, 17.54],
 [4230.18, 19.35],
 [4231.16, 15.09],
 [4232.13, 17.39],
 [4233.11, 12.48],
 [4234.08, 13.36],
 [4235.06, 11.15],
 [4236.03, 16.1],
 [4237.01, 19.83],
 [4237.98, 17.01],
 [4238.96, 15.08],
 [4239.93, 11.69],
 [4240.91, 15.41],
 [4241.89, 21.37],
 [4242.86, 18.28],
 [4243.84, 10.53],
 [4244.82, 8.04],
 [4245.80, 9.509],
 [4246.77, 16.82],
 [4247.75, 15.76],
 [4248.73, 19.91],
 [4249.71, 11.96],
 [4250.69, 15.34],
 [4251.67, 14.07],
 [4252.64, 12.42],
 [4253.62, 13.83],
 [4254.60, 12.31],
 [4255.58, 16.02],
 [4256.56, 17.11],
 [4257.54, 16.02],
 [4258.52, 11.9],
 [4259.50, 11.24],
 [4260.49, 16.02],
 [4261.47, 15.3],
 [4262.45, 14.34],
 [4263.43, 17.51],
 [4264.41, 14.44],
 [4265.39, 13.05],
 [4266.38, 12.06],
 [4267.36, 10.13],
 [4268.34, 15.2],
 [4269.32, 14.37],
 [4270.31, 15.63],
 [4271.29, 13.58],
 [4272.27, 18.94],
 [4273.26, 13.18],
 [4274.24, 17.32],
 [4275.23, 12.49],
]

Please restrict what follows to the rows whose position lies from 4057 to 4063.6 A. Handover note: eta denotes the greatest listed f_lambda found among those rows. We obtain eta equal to 17.29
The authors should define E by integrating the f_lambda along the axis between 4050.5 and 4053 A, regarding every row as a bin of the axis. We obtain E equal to 36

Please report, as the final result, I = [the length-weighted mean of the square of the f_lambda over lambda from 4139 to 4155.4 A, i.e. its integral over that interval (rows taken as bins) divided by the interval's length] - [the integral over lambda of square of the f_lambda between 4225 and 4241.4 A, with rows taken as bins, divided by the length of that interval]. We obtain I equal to -19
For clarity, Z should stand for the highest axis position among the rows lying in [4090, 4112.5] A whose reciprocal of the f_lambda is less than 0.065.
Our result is 4112.06 A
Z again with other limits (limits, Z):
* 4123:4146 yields 4143.42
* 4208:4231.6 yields 4230.18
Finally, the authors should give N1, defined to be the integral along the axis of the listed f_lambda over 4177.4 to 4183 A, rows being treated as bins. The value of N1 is 83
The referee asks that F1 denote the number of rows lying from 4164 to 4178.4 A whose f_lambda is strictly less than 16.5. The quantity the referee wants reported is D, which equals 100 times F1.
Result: 800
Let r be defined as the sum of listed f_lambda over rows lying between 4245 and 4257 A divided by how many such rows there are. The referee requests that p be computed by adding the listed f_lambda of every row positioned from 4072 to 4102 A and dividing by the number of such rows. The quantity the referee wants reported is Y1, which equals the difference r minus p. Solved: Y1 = -2.6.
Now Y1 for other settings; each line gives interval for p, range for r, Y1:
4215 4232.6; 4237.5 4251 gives -0.3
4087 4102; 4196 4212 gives -5.0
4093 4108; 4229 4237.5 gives -4.4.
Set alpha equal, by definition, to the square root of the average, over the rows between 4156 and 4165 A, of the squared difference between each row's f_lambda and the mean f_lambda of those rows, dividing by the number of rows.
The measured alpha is 1.6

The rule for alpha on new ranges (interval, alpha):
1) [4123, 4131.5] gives 11.9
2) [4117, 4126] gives 18.7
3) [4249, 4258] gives 1.8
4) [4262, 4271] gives 2.0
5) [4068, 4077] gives 2.5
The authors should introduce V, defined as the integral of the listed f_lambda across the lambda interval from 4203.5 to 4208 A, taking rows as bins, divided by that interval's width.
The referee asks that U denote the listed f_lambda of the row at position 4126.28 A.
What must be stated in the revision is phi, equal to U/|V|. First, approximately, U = 15.71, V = 13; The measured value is 1.18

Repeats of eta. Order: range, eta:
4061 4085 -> 22.26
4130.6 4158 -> 19.45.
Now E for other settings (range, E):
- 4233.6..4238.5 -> 76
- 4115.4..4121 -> 89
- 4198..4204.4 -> 87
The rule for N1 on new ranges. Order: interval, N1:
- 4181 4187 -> 97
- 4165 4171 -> 95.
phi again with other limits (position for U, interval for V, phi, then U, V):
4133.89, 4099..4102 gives 0.72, 16.11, 23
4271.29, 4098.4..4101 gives 0.59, 13.58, 23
